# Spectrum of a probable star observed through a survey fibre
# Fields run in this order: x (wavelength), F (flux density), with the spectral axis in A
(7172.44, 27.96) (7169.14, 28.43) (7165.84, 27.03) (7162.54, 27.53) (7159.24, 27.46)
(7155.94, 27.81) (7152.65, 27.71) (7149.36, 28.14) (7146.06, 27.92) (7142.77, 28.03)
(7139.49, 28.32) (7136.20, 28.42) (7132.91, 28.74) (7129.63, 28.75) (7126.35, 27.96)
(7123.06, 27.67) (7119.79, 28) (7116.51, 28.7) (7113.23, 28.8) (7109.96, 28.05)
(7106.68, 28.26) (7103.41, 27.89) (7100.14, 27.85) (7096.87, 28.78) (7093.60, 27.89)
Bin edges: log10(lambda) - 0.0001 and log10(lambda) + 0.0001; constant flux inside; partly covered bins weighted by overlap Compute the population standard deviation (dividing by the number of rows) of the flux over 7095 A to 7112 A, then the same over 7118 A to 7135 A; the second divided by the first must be 1.3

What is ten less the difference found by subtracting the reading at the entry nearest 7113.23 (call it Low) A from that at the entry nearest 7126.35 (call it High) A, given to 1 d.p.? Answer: 10.8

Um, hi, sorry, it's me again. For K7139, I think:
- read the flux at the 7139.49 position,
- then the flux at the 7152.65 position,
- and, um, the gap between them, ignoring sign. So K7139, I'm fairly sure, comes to 0.61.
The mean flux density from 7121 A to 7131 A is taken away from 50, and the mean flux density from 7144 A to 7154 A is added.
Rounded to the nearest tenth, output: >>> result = 49.8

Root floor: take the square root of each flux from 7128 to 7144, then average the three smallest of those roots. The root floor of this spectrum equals 5.32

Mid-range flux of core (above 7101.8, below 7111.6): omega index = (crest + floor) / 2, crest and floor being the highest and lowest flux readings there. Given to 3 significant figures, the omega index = 28.1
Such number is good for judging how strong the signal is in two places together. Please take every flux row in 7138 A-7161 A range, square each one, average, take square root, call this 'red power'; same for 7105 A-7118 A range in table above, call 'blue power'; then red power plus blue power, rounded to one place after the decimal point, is 56.4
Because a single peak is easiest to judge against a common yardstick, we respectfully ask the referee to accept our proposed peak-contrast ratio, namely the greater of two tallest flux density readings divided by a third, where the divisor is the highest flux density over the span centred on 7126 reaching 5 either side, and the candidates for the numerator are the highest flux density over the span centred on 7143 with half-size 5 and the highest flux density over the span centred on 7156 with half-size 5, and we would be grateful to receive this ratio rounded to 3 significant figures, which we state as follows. 0.985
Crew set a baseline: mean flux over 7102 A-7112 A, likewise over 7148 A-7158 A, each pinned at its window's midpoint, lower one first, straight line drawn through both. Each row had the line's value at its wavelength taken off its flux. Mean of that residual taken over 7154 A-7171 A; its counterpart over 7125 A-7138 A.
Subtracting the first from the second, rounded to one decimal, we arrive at 0.7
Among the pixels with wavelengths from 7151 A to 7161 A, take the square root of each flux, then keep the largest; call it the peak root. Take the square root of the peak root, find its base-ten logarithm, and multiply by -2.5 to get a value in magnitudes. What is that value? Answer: -0.903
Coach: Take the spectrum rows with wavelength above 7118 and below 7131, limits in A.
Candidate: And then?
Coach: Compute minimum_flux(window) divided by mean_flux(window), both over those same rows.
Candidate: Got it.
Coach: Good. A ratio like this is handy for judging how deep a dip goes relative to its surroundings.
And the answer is 0.985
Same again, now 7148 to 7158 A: 0.994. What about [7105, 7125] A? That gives 0.980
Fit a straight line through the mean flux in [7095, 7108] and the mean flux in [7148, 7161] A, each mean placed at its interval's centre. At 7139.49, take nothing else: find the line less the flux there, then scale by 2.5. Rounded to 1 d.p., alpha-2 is -1.1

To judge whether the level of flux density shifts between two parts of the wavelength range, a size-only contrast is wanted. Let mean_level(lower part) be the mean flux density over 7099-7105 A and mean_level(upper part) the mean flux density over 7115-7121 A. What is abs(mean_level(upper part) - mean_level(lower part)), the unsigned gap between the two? 0.48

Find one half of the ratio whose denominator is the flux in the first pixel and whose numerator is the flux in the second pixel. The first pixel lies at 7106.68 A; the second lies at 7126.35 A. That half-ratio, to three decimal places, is 0.495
